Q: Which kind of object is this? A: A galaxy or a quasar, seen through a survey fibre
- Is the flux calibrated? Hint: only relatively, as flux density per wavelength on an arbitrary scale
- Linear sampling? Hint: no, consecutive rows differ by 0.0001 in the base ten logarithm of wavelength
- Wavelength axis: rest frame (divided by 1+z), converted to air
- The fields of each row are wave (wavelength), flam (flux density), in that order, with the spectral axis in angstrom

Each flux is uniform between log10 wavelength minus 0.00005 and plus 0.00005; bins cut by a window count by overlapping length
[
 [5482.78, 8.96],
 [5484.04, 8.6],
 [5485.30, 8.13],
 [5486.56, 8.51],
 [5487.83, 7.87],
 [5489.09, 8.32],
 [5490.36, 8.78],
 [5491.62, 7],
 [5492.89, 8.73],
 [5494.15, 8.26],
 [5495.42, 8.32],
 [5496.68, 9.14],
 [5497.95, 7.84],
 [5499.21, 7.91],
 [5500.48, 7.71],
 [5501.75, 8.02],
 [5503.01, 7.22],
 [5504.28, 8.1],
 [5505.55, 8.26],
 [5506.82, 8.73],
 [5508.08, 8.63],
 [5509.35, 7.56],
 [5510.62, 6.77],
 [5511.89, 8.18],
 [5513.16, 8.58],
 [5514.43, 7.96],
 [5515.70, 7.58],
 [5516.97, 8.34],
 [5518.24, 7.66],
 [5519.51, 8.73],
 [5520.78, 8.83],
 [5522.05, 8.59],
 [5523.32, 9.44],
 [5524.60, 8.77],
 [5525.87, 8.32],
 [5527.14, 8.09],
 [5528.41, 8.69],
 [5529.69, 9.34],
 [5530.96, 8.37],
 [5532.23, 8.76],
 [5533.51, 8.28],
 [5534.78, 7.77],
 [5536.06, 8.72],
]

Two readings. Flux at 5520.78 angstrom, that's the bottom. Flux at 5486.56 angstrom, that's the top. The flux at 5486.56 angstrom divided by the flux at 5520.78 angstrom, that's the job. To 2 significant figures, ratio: 0.96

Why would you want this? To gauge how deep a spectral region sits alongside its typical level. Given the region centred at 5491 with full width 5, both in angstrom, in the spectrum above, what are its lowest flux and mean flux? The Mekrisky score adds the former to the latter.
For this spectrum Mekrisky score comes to 15.2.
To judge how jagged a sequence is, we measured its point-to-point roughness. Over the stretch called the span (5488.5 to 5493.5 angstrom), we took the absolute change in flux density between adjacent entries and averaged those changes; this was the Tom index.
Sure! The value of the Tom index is 1.32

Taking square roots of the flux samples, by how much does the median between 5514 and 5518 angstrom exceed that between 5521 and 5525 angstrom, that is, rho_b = -0.14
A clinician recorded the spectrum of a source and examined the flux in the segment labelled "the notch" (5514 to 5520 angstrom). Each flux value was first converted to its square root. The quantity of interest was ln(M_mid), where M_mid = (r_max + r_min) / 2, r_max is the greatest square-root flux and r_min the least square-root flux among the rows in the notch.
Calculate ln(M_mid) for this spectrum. 1.049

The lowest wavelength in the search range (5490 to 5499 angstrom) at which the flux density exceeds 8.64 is 5490.36 angstrom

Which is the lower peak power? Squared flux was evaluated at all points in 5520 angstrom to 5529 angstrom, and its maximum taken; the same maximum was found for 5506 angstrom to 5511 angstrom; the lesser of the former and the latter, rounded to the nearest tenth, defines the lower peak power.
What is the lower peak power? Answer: 76.2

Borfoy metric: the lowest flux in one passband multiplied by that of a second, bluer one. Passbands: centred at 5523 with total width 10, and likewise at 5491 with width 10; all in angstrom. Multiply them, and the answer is 53.6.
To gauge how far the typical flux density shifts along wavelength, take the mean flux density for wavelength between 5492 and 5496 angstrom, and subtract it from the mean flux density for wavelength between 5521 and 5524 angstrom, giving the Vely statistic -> 0.6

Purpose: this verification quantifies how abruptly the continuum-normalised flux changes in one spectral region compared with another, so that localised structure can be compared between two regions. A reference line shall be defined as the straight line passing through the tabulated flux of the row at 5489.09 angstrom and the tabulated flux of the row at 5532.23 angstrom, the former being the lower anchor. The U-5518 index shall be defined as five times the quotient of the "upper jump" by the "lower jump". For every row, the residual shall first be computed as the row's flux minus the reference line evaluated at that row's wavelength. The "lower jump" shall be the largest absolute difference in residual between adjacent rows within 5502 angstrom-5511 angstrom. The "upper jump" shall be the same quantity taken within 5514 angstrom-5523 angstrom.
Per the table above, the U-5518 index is 4.9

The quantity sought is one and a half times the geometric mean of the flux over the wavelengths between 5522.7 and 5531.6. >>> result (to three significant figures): 13.1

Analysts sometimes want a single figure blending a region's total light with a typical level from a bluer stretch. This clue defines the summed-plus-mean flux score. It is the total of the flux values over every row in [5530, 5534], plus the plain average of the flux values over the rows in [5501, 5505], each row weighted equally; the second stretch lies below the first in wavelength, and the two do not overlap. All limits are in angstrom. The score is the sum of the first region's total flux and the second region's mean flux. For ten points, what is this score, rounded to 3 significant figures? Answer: 33.2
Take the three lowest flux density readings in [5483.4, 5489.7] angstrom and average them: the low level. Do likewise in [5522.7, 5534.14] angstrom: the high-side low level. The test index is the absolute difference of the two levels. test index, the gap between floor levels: 0.1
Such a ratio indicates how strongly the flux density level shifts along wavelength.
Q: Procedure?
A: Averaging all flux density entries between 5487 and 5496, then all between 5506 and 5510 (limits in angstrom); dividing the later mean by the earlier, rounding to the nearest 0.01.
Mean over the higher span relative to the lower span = 1.02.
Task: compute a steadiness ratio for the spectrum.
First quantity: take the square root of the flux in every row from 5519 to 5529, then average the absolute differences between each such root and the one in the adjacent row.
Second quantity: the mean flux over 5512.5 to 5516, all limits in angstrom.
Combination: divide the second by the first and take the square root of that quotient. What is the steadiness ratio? 10.3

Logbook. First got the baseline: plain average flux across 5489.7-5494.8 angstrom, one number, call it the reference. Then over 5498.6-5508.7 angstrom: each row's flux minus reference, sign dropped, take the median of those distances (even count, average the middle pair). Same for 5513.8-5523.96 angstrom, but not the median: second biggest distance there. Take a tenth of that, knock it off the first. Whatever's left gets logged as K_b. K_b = 0.30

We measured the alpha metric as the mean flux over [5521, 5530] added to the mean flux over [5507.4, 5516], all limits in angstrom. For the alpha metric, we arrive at 16.6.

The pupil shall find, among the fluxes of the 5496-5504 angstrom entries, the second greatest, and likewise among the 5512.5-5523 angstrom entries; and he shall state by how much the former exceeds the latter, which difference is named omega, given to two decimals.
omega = -0.71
